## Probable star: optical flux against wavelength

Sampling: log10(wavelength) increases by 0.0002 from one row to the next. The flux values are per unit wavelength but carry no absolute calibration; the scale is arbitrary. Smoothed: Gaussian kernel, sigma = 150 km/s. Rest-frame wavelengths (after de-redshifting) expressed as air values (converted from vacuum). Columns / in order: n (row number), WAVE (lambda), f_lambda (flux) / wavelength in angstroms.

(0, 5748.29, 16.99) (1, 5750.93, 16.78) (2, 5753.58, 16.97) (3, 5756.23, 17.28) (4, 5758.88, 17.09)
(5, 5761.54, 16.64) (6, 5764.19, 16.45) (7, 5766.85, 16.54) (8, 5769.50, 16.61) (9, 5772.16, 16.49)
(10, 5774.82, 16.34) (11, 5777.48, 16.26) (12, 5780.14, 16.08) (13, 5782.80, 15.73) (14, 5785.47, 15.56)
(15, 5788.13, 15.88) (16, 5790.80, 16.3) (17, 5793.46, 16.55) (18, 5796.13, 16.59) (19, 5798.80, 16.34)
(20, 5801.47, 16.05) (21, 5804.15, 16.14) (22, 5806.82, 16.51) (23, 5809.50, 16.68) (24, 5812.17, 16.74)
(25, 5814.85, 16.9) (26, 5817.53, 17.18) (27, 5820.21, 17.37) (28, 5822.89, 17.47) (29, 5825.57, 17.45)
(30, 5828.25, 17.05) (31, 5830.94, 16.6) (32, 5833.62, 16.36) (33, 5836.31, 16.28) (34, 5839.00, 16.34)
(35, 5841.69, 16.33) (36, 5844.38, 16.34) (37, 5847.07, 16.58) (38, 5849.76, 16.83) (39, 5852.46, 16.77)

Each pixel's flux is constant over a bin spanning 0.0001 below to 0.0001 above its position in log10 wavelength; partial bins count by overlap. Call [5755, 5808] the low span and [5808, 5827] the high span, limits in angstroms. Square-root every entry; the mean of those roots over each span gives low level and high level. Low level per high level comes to 0.98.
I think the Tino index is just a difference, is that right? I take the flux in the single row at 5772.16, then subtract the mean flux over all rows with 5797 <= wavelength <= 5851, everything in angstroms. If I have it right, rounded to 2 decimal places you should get -0.19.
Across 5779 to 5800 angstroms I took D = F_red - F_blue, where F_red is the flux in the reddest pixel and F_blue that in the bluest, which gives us 0.26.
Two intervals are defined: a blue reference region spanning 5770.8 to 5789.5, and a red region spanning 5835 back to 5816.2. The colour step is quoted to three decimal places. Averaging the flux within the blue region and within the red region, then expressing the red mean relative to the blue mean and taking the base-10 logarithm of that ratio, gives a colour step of 0.027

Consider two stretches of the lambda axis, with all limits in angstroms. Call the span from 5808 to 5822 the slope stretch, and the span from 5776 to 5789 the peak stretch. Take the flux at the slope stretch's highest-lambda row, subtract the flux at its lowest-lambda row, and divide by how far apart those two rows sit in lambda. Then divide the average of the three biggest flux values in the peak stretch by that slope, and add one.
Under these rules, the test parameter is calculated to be 250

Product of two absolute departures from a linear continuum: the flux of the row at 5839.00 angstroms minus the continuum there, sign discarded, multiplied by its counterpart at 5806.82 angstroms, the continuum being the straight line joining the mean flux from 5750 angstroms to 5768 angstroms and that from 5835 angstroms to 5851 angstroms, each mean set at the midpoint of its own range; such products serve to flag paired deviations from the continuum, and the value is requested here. 0.01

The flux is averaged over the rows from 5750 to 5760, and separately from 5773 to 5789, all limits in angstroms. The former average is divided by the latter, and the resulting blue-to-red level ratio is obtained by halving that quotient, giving 0.533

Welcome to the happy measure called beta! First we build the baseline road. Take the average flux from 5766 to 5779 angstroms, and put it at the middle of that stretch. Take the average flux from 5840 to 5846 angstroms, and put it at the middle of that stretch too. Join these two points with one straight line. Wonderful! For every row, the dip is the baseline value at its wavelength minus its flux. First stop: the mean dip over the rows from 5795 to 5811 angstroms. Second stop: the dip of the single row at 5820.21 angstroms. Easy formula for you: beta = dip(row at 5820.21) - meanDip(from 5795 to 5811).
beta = -1.0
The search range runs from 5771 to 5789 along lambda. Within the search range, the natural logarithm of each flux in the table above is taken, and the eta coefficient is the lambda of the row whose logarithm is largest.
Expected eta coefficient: 5772.16 angstroms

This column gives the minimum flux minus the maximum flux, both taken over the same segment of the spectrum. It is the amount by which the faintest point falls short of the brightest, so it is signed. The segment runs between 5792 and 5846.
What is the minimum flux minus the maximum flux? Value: -1.4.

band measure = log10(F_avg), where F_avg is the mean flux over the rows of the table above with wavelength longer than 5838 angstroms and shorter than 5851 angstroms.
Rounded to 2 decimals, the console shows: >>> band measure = 1.22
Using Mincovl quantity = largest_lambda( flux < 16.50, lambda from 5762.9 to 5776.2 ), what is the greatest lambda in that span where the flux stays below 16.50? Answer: 5774.82 angstroms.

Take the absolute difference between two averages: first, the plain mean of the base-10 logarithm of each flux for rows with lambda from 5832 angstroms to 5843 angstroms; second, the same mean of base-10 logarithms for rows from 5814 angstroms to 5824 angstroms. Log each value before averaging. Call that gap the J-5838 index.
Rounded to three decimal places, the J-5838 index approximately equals 0.023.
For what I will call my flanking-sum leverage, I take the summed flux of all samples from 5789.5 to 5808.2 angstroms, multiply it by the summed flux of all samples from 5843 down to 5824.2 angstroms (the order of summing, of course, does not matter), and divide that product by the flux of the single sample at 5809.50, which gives 799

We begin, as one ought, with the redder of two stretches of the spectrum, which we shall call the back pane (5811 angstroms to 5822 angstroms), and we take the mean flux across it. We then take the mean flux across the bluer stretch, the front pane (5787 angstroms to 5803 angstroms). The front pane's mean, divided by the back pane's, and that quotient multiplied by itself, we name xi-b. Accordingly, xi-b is 0.91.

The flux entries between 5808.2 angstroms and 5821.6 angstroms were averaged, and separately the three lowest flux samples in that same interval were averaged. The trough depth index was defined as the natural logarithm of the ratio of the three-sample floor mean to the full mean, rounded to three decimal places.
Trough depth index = -0.012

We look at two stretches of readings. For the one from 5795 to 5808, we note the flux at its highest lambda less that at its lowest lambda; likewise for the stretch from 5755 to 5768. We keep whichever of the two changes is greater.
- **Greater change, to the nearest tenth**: -0.1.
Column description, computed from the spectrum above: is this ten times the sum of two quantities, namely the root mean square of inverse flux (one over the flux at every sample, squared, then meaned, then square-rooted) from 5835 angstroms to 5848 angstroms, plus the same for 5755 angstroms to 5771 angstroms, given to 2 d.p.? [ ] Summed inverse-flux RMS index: 1.21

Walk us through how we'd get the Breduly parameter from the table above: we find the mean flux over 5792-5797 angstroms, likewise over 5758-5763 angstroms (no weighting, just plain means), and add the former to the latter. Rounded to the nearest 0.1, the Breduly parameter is 33.4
